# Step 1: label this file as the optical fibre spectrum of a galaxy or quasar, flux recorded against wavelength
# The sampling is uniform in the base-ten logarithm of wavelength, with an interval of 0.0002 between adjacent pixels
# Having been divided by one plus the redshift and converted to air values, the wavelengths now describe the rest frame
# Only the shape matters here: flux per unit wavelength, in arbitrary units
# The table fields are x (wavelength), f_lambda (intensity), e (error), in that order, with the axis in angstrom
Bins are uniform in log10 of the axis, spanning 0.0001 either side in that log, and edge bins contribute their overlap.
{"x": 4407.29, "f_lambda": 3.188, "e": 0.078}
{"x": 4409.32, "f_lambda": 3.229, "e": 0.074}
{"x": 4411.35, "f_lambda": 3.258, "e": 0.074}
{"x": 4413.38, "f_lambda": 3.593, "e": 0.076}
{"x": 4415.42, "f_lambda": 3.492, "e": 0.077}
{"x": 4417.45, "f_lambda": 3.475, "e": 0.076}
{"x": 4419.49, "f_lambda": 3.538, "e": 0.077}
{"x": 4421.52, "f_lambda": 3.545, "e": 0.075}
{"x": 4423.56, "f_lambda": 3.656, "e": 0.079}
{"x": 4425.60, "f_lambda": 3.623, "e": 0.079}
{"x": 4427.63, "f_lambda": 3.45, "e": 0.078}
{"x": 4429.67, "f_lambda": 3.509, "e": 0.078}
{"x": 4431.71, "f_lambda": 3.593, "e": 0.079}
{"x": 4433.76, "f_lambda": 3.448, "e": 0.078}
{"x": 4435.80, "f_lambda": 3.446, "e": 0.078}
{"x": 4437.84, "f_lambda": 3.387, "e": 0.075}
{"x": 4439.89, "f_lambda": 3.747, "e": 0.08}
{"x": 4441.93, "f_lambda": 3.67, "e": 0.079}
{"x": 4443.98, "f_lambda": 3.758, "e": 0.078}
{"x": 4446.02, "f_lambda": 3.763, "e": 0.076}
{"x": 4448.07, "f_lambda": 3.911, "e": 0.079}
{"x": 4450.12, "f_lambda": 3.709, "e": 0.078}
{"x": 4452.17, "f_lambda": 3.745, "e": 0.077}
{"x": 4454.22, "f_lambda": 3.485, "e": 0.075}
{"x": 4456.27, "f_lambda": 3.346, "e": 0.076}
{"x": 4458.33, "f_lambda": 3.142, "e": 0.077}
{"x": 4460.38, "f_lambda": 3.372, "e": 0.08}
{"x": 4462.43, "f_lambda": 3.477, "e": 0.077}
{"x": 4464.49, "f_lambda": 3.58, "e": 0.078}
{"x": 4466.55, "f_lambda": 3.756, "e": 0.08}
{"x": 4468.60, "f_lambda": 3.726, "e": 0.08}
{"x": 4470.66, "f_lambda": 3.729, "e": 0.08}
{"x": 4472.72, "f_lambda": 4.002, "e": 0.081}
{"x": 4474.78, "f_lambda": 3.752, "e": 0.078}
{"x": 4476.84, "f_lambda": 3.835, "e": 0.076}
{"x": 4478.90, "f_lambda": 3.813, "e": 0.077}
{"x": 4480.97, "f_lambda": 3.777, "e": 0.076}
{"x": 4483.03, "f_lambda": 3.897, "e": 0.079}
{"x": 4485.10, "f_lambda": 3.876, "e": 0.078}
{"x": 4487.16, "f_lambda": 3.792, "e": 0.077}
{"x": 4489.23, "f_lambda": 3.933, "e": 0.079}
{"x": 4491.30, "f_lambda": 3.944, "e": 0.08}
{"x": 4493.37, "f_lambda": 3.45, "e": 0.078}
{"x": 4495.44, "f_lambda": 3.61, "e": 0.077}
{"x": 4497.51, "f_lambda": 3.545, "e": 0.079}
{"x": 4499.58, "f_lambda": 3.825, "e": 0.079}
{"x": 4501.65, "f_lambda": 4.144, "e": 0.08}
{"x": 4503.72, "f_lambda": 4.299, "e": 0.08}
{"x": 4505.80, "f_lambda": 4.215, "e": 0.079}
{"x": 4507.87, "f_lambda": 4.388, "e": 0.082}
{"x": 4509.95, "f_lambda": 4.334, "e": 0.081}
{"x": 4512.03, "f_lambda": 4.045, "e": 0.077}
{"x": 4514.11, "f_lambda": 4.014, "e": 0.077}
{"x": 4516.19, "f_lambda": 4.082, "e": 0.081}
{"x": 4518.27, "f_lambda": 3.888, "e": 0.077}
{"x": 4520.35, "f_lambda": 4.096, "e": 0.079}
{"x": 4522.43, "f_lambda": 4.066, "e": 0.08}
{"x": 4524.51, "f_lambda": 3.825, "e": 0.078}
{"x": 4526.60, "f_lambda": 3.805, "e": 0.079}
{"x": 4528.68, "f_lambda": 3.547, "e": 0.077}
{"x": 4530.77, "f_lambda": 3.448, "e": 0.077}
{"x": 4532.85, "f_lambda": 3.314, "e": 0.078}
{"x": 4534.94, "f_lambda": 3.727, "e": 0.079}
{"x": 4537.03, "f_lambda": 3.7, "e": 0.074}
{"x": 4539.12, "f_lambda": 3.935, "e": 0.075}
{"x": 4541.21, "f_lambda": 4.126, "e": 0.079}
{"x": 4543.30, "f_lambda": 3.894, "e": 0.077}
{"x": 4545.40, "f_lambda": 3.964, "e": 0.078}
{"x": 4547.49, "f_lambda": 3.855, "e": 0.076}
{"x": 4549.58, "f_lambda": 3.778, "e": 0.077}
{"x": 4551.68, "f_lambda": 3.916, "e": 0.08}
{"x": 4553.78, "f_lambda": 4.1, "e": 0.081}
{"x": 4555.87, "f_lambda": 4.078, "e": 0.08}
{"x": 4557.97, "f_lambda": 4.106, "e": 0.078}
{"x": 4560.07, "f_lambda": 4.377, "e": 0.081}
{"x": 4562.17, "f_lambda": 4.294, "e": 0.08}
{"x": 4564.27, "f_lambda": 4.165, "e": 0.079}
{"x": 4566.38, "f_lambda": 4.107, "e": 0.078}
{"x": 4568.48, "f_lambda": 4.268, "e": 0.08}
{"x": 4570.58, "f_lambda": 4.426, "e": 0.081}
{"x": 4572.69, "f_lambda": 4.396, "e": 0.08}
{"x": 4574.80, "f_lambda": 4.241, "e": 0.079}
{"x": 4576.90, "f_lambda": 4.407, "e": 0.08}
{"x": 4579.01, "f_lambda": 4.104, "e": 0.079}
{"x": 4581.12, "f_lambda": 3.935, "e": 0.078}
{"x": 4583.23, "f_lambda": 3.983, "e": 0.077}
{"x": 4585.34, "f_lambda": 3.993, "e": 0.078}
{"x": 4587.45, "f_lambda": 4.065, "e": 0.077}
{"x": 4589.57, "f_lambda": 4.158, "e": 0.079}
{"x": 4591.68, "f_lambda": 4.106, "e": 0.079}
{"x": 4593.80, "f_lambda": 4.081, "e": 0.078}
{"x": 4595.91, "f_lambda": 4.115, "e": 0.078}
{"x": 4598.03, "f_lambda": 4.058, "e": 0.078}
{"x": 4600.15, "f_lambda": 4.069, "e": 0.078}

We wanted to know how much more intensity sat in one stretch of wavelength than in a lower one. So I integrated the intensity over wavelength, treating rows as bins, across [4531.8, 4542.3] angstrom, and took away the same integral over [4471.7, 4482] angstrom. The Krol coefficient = 0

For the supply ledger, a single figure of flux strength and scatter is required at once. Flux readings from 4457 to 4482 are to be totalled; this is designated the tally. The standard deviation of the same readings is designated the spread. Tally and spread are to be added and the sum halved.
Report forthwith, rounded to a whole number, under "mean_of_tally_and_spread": 22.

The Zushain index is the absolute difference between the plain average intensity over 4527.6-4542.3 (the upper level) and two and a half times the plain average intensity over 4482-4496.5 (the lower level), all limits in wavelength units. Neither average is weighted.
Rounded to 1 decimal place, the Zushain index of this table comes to 5.8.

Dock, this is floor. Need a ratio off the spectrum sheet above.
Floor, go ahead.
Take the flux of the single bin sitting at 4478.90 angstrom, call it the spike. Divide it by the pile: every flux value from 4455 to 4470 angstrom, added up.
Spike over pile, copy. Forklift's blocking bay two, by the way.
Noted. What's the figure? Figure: 0.16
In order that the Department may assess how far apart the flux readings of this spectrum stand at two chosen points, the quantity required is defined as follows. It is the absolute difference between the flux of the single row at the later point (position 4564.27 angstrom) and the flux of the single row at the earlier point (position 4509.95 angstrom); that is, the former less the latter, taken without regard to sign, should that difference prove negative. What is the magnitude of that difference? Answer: 0.17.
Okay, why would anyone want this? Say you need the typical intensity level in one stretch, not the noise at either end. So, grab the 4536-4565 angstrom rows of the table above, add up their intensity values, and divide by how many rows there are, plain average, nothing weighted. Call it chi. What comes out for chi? 4.02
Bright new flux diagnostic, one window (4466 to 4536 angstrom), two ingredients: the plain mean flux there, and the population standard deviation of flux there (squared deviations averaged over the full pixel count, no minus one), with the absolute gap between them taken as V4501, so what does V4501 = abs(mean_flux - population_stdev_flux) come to 3.62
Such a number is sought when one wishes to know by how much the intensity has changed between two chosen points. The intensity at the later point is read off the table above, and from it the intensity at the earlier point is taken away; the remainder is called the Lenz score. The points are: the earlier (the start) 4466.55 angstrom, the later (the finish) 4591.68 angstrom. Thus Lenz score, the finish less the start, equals 0.35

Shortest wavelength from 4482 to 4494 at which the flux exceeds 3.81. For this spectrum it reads 4483.03 angstrom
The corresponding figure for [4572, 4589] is 4572.69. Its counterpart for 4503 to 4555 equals 4503.72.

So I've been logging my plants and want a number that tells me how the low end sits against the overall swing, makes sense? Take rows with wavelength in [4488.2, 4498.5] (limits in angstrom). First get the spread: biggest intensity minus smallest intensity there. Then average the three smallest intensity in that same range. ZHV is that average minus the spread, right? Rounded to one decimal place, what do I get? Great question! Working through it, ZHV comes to 3.0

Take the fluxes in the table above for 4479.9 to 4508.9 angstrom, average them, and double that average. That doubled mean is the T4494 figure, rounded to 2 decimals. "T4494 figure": 7.81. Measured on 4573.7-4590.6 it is 8.22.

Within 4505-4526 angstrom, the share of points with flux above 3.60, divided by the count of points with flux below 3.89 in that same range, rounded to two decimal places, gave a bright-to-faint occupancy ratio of 0.50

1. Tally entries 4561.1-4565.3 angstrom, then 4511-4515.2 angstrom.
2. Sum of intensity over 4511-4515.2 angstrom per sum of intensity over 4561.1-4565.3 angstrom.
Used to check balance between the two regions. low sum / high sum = 0.95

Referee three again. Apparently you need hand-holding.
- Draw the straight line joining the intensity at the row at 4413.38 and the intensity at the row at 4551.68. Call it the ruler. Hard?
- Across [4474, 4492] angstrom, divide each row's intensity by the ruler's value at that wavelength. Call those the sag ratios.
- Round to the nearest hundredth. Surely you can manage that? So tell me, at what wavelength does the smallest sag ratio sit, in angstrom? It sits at 4474.78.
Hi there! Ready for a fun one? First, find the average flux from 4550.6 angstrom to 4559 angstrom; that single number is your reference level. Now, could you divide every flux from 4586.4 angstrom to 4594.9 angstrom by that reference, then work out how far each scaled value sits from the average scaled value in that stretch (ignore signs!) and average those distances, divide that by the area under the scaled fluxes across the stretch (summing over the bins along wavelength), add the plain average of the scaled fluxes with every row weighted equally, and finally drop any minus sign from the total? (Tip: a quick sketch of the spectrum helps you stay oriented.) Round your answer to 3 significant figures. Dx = 1.01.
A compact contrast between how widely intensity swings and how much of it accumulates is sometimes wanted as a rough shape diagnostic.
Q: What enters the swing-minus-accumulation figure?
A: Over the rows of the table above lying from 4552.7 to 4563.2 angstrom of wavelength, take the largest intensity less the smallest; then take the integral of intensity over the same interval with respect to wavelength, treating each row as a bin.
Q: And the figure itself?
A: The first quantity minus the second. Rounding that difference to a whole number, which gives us -44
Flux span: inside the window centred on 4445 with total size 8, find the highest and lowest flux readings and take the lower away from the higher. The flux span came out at 0.24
